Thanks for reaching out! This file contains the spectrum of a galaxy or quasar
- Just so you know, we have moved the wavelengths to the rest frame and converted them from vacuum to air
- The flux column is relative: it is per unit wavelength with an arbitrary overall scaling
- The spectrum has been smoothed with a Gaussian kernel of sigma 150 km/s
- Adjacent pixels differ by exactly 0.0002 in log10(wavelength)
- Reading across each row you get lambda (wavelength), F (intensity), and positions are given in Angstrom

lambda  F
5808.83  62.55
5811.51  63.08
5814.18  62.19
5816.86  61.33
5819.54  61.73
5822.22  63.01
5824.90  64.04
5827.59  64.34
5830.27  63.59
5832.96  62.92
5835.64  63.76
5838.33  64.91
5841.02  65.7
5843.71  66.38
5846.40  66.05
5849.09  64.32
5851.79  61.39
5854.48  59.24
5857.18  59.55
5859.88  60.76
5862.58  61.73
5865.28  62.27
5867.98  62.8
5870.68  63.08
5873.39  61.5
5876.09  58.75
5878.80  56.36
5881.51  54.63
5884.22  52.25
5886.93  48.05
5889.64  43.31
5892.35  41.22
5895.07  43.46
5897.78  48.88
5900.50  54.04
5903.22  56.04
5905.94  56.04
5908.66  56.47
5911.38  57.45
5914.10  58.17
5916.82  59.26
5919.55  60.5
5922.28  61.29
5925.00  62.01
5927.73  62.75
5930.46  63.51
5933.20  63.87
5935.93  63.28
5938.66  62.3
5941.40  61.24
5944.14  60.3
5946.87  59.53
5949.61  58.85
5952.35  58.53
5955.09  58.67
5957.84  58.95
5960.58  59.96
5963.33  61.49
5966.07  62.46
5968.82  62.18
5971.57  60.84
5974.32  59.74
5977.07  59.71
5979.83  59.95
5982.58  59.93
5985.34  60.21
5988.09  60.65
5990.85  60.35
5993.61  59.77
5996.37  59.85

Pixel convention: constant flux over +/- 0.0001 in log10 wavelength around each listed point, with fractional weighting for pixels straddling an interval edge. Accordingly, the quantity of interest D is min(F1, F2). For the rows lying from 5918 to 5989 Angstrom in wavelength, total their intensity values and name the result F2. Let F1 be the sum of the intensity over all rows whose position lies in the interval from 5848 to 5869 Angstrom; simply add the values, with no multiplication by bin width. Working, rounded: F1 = 492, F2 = 1583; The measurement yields 492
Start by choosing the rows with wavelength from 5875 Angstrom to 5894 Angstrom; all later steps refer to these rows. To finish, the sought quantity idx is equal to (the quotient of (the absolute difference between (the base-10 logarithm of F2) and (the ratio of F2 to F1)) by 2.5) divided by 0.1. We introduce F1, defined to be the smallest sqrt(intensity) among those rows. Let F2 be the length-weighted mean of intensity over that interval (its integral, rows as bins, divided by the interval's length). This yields 24.6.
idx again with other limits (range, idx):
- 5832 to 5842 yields 25.2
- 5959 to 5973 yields 24.5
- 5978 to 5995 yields 24.0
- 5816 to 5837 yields 25.0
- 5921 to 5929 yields 24.5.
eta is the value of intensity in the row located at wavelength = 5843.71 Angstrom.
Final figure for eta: 66.38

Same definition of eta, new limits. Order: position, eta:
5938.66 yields 62.3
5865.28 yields 62.27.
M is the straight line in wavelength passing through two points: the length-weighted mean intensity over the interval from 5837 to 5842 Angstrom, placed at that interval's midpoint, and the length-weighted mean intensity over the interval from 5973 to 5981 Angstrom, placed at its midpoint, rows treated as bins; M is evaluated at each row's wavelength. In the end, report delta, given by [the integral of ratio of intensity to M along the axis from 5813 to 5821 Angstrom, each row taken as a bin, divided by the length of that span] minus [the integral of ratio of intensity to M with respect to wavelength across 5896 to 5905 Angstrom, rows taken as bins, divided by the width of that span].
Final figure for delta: 0.09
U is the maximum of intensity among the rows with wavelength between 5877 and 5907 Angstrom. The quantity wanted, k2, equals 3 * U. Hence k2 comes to 169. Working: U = 56.36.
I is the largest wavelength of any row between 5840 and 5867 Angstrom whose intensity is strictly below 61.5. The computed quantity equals 5859.88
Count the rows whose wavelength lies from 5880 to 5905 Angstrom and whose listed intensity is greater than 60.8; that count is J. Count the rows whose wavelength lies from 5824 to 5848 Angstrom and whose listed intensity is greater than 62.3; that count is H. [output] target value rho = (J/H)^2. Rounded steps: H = 9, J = 0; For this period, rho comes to 0.0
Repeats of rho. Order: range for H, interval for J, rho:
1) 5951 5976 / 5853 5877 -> 25.0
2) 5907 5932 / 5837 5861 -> 9.0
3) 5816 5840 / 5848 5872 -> 0.7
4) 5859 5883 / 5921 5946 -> 16.0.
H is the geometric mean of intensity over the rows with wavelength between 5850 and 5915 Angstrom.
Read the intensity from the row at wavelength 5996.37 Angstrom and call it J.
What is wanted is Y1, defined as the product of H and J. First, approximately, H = 55.3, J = 59.85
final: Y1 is 3312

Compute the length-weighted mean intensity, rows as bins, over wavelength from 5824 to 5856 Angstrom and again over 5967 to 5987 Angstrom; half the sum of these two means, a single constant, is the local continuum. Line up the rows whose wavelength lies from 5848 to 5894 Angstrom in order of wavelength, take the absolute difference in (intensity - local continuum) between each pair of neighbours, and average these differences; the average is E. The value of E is 1.9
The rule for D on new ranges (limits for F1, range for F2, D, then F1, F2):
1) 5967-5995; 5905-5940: 603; 603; 787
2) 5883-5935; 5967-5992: 544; 1049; 544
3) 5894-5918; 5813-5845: 490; 490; 764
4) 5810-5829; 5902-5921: 404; 440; 404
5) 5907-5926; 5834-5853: 415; 415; 453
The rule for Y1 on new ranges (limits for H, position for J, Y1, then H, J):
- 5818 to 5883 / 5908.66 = 3509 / 62.1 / 56.47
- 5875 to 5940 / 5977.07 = 3319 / 55.6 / 59.71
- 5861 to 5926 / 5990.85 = 3344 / 55.4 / 60.35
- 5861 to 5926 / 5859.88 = 3367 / 55.4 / 60.76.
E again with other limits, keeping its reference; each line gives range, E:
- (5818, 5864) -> 1.1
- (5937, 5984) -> 0.7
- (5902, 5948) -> 0.8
